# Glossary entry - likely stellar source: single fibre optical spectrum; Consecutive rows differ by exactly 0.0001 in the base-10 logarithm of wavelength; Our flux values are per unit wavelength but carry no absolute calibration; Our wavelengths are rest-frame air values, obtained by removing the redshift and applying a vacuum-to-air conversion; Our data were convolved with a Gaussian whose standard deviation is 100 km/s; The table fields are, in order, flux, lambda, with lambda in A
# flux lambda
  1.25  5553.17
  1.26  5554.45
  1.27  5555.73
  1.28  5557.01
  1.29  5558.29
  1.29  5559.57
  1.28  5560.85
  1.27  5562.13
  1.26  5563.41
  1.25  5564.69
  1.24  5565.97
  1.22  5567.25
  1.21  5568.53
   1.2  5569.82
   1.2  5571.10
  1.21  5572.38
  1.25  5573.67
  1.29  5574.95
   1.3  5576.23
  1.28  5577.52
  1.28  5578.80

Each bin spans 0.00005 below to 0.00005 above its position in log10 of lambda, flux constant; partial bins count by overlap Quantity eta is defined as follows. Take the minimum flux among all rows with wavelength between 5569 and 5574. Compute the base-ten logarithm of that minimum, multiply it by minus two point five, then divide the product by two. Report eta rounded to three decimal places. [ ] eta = -0.099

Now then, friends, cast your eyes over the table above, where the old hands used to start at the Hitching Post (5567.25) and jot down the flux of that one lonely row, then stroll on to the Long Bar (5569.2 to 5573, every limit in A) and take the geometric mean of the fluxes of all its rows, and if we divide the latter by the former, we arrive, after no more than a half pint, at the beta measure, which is 0.99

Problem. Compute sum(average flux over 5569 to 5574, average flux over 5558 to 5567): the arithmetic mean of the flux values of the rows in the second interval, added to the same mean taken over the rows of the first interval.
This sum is 2.48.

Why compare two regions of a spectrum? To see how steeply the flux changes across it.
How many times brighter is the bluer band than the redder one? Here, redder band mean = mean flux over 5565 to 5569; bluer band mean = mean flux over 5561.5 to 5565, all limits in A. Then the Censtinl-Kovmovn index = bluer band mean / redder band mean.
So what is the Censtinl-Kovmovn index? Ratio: 1.03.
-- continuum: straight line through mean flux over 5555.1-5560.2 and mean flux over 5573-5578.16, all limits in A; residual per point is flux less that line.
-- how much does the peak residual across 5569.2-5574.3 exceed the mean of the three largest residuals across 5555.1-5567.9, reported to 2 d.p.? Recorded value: -0.03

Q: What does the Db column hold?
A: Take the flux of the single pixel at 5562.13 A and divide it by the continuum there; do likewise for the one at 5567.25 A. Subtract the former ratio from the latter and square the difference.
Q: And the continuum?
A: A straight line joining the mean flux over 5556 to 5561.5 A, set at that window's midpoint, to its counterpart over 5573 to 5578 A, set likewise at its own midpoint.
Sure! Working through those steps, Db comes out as 0.0014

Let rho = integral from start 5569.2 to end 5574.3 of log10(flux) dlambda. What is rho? 0.43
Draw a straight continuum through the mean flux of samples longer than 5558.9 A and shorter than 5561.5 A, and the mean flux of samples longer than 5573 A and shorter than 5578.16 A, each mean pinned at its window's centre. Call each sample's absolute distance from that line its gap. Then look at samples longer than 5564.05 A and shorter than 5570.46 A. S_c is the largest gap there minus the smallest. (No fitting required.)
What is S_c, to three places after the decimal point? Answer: 0.048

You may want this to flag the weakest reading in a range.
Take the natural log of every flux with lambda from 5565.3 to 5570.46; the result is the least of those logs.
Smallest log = 0.182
